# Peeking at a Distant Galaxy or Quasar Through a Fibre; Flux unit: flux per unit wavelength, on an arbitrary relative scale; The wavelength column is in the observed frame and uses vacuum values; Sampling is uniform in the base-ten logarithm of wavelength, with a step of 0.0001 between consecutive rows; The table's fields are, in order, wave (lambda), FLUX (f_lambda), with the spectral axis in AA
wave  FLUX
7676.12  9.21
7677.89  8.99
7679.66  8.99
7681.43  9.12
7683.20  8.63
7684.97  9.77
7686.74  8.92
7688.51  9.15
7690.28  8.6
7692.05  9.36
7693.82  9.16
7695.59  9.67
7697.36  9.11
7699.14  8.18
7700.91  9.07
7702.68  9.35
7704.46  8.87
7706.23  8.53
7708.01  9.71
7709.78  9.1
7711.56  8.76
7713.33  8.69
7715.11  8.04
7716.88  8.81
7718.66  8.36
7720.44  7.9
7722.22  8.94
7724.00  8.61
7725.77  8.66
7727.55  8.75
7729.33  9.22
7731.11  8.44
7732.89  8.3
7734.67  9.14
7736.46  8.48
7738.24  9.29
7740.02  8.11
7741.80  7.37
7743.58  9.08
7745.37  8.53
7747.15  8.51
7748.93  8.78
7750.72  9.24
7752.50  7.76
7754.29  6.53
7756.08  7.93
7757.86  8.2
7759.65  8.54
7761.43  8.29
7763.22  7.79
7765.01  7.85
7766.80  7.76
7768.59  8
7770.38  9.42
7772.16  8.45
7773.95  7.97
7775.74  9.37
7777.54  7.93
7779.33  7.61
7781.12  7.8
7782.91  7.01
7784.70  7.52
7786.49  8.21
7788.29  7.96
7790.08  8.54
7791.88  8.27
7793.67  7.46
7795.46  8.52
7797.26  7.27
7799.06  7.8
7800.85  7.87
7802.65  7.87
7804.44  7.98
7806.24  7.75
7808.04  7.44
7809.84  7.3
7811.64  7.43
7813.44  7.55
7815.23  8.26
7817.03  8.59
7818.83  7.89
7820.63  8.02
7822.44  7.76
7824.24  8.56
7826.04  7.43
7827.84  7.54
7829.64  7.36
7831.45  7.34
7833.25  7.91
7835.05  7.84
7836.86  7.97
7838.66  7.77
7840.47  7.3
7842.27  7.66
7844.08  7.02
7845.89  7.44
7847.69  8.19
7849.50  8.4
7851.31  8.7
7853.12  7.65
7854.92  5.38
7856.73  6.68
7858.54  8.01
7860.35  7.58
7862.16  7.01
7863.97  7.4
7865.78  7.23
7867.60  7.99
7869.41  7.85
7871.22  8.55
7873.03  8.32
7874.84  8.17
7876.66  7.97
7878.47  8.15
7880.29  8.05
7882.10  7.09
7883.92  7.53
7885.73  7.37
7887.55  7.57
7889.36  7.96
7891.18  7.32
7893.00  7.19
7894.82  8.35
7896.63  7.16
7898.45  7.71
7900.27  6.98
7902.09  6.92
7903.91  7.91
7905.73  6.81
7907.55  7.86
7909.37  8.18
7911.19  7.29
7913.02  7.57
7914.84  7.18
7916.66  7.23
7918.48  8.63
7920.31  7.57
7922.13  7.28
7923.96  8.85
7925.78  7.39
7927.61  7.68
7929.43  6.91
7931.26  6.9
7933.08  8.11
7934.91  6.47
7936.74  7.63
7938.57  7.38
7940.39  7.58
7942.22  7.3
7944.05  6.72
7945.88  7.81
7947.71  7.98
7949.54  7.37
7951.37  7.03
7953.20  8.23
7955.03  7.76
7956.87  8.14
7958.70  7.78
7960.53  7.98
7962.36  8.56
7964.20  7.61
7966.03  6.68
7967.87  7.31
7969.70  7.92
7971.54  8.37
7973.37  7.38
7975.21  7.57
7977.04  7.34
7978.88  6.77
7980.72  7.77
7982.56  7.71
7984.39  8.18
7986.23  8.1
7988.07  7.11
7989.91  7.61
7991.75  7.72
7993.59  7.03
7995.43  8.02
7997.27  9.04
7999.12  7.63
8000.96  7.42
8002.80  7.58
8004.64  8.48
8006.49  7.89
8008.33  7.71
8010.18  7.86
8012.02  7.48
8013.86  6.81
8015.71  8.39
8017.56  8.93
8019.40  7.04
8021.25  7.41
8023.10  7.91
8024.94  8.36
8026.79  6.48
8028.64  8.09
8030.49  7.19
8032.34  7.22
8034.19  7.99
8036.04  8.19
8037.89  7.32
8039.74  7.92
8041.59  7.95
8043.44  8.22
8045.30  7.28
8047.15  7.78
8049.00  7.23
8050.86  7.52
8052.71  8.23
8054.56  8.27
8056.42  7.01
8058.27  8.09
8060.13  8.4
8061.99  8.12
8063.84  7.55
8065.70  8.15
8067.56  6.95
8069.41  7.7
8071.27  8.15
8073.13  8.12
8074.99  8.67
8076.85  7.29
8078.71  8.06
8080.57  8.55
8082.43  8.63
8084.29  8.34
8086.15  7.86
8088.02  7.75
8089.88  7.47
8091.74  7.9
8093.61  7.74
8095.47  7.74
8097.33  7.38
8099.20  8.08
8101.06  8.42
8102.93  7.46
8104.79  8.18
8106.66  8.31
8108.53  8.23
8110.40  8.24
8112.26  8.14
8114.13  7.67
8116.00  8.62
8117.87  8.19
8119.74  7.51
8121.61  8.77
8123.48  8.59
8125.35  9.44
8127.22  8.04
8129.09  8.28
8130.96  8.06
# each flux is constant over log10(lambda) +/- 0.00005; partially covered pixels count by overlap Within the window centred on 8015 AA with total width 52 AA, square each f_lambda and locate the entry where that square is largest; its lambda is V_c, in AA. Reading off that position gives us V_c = 7997.27 AA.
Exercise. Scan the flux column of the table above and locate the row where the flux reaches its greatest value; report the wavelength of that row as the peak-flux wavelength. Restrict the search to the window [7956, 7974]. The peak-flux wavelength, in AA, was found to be 7962.36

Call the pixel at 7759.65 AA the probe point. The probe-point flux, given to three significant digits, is 8.54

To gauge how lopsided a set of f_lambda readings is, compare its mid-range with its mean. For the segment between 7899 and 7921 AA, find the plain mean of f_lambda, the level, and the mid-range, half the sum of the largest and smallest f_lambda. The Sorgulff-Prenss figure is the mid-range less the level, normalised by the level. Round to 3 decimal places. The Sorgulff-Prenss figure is 0.028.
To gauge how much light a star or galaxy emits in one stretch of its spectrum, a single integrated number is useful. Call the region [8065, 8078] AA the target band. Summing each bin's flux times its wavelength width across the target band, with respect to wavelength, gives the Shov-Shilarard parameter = 102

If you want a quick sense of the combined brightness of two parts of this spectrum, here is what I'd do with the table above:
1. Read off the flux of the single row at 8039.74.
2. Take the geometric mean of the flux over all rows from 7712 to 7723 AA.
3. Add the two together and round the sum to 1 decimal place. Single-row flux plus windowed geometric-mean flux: 16.4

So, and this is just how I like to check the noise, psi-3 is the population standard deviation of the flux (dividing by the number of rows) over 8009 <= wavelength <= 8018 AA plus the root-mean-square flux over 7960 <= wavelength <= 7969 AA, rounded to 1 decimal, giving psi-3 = 8.4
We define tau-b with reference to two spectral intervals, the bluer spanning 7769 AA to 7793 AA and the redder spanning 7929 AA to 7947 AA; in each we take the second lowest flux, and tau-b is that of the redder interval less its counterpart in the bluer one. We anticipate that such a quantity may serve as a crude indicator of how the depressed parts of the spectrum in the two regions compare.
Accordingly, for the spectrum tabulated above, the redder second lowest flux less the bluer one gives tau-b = -0.8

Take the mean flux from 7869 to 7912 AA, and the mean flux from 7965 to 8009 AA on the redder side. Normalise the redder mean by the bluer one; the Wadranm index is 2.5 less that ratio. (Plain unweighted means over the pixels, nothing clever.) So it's 1.50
